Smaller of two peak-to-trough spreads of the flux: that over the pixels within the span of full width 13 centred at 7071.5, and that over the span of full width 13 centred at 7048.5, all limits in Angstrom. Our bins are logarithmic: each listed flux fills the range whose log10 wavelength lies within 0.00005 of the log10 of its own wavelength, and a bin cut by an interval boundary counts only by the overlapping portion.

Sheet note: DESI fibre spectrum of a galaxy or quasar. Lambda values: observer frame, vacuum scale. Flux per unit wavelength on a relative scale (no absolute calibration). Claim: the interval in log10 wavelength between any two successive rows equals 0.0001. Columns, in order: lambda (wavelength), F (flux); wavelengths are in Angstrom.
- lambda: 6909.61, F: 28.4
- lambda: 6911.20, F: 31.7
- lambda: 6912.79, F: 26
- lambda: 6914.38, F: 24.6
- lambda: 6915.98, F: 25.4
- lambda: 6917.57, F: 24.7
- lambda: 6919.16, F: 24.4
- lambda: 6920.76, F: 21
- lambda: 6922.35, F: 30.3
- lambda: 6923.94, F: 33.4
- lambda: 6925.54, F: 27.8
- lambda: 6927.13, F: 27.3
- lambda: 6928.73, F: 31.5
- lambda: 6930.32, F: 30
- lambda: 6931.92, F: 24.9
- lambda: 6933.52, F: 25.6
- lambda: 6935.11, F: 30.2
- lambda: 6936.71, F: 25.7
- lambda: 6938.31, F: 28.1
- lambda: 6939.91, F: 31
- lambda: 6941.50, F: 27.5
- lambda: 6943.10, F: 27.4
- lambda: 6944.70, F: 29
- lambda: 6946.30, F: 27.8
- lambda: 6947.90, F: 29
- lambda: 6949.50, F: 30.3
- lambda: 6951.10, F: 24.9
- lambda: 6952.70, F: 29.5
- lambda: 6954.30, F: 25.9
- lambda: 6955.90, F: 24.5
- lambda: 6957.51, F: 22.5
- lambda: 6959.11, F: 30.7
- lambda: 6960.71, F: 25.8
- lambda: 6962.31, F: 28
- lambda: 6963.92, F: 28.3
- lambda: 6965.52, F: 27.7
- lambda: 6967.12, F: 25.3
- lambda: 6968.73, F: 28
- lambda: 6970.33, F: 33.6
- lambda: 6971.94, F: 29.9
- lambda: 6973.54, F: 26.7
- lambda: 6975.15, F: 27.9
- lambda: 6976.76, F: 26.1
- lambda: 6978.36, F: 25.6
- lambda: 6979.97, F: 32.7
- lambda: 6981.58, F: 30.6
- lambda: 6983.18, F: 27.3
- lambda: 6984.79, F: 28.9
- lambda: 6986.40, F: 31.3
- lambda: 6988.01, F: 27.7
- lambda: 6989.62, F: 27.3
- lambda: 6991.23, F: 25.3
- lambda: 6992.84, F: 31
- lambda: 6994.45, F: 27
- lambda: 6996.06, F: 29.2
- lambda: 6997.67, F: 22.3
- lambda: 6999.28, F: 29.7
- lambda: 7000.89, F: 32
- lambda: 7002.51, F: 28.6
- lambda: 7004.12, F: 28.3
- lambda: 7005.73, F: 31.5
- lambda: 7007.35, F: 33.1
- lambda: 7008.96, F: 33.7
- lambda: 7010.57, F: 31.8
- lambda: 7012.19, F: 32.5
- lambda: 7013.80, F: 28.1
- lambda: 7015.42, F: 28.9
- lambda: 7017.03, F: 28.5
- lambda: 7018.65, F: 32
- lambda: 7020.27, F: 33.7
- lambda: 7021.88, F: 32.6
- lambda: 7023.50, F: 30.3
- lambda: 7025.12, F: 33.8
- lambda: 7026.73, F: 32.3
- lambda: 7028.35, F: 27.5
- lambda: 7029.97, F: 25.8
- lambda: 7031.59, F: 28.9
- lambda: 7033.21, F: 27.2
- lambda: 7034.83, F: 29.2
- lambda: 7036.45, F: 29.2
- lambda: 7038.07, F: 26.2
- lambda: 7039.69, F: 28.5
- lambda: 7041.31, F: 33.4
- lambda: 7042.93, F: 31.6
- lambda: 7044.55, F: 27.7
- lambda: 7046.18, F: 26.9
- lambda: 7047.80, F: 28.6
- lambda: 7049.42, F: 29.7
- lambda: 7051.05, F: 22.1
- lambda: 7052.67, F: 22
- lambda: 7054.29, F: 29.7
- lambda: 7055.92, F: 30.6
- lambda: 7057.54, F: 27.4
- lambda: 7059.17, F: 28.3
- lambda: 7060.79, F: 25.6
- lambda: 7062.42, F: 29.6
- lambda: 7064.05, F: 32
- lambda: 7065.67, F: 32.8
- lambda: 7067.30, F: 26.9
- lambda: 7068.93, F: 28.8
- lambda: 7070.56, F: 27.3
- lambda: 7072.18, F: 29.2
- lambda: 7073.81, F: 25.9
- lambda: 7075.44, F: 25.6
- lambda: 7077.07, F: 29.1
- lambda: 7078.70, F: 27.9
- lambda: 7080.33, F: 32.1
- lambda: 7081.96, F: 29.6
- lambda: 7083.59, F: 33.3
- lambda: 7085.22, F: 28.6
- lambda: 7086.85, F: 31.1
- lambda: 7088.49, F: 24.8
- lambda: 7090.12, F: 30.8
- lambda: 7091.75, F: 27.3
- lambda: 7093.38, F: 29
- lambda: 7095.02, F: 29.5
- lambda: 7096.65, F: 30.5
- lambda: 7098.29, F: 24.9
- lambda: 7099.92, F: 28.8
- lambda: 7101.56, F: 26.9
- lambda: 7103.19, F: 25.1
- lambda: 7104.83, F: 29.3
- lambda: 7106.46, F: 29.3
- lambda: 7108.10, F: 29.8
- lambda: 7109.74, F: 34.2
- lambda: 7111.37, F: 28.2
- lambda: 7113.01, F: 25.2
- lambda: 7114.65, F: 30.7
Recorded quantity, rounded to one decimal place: 7.2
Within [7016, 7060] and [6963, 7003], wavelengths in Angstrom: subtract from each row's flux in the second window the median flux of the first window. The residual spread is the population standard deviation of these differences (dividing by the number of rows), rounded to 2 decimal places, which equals 2.54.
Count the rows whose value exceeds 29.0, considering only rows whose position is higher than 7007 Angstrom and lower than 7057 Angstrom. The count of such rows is 17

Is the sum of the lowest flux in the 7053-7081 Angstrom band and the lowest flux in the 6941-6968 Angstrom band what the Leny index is 48.1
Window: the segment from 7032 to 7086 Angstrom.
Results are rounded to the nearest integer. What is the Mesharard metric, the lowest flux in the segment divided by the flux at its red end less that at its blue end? 16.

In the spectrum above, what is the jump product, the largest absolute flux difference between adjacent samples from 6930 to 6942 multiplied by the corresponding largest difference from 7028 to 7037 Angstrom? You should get 16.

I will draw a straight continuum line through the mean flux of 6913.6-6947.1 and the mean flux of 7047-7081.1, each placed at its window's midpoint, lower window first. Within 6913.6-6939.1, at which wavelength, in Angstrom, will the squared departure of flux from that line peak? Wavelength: 6920.76 Angstrom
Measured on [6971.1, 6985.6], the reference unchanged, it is 6979.97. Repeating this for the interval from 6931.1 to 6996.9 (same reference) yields 6970.33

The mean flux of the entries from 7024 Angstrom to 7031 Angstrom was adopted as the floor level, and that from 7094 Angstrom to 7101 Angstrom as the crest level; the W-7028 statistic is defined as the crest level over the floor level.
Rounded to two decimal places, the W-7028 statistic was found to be 0.95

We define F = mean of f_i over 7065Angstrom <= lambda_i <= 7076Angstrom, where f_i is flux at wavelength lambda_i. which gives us 28.1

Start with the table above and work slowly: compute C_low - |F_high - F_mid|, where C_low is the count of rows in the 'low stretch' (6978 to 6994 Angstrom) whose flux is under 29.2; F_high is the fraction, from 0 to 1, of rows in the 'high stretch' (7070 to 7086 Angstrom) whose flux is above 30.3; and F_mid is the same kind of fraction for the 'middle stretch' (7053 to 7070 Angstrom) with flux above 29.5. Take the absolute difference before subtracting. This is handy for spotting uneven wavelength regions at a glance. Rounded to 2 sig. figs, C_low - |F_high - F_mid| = 5.7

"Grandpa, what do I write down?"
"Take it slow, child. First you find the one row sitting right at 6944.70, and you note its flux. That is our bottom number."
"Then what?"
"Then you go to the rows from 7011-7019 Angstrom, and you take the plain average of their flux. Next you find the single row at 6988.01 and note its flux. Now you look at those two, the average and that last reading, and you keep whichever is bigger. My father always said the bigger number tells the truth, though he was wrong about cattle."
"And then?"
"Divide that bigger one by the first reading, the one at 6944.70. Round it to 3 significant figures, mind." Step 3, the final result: 1.03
